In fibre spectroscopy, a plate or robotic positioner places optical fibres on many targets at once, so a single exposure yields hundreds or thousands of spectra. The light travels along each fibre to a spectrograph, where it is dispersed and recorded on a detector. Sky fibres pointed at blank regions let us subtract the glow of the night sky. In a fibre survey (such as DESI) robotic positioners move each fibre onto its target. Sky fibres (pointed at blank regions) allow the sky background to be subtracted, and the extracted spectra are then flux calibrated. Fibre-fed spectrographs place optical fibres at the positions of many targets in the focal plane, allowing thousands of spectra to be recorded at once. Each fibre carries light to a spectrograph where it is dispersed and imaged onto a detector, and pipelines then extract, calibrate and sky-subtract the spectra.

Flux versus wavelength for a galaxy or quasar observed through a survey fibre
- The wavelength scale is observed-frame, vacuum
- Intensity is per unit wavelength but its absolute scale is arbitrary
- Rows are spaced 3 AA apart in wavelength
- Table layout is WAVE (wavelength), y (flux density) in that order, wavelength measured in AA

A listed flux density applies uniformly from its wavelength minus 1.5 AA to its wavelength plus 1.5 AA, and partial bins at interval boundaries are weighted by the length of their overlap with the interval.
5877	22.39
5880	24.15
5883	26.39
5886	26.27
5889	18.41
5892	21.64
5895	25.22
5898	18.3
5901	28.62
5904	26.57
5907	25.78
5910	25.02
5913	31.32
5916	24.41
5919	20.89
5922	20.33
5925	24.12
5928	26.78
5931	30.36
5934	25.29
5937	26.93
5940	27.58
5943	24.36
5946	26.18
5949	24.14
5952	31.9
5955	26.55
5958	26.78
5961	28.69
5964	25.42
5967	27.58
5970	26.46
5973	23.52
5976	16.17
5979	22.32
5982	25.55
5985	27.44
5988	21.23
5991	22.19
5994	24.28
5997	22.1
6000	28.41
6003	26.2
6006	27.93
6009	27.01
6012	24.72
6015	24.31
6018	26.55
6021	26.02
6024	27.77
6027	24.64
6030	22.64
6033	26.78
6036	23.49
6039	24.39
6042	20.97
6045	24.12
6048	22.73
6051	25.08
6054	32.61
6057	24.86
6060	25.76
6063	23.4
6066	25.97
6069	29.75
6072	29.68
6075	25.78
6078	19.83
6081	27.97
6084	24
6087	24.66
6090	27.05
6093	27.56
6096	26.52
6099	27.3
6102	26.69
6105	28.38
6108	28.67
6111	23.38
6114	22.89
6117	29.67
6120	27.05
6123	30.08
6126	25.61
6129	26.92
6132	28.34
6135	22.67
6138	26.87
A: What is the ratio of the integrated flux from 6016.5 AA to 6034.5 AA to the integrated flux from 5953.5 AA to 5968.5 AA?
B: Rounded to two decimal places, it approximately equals 1.14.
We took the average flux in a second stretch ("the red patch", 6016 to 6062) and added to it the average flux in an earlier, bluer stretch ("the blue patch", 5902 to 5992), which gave 50.6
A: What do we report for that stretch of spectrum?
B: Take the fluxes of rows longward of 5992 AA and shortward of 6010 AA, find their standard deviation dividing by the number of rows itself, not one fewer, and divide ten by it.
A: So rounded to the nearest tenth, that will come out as 4.6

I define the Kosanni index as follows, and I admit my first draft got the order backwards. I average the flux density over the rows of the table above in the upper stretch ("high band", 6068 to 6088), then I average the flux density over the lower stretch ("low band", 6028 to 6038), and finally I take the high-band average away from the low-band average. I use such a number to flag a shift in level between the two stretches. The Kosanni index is -1.6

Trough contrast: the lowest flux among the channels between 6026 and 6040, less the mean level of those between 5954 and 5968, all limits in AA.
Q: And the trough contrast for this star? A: -4.4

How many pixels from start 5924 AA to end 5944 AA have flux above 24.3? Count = 6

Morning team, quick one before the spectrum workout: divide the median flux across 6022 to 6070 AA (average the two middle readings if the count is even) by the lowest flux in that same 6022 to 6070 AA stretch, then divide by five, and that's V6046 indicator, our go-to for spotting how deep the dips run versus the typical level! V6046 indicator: 0.24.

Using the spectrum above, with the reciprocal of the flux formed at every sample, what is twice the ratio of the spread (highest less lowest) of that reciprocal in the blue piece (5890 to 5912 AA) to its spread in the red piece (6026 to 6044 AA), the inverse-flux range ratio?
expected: 3.8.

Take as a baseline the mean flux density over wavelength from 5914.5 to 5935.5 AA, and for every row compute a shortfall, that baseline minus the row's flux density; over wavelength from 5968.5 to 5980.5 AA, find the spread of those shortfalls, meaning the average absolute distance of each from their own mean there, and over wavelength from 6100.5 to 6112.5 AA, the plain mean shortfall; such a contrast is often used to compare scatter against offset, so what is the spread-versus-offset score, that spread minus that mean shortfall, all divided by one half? 10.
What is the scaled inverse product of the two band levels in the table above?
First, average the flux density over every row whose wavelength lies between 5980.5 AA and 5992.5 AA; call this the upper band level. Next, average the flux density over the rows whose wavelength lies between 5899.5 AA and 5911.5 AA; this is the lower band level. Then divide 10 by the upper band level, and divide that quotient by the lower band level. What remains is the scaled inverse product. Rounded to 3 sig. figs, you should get 0.0157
